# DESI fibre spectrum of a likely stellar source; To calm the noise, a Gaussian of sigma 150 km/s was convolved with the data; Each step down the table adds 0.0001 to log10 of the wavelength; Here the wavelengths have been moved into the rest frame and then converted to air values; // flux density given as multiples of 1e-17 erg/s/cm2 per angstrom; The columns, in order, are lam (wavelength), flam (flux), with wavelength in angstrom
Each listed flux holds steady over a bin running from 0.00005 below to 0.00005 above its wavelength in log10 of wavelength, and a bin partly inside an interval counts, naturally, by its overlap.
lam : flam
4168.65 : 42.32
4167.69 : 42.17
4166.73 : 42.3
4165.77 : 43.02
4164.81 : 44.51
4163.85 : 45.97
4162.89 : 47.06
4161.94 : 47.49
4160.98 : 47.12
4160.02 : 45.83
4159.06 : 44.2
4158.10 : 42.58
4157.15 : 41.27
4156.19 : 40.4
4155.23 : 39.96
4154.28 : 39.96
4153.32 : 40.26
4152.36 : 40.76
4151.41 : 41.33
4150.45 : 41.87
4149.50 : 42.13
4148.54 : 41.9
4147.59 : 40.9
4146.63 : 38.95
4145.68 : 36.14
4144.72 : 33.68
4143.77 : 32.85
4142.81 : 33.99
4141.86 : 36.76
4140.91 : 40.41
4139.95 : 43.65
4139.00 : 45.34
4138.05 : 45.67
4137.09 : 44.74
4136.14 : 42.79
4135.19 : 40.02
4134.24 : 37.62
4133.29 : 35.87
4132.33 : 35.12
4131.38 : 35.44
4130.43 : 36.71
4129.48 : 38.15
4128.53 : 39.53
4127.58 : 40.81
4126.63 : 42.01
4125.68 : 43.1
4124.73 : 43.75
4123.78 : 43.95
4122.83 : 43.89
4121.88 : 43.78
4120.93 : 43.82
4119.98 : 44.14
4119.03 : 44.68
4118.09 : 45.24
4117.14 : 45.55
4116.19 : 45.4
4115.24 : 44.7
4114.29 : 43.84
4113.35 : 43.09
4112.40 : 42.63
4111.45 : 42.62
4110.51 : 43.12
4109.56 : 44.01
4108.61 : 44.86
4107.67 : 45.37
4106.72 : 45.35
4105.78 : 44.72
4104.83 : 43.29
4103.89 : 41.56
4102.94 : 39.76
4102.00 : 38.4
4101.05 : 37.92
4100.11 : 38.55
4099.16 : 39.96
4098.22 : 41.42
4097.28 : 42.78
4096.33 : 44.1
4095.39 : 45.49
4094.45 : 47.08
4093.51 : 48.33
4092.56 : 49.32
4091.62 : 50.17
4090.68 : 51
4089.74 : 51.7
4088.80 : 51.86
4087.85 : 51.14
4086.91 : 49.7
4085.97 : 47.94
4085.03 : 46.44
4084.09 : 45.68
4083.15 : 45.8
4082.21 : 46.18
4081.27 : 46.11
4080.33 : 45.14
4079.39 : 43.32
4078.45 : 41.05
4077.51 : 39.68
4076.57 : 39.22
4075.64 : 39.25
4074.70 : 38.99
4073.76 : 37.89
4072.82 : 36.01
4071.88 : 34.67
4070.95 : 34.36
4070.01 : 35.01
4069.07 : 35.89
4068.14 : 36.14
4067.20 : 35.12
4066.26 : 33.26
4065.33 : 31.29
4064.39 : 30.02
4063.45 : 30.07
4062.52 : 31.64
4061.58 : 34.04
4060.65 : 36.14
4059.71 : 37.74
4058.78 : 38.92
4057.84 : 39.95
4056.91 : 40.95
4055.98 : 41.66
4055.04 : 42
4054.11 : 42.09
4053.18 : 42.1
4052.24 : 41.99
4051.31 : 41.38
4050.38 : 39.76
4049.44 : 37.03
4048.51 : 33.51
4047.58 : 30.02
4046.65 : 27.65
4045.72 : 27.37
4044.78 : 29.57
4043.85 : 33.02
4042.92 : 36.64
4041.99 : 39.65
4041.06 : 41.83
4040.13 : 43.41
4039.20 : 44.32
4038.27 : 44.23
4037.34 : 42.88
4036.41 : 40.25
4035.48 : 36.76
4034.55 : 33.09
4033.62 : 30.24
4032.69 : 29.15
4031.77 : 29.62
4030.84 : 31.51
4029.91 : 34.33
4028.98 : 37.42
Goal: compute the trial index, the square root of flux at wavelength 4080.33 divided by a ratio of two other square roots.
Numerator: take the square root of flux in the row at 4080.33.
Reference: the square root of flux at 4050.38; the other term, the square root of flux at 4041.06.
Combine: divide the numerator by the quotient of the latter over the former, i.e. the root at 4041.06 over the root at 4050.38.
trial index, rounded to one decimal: 6.6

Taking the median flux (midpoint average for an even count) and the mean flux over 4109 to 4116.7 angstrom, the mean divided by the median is 1.00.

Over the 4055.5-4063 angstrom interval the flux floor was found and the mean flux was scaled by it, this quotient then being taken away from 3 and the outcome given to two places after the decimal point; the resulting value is 1.81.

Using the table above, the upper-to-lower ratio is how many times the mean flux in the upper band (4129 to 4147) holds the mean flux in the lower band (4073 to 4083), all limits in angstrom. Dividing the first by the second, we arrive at 0.93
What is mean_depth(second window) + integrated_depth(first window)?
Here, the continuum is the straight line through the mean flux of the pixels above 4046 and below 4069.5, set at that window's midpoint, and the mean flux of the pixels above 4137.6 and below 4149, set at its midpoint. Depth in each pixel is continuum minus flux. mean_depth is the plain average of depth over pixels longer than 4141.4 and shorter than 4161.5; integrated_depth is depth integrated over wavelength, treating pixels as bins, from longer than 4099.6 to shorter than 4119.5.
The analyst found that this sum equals -100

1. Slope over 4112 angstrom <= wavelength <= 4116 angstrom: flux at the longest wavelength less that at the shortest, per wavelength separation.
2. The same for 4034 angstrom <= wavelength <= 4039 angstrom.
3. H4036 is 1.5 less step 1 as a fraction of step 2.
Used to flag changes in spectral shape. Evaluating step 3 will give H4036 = 1.3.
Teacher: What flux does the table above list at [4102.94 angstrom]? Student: 39.76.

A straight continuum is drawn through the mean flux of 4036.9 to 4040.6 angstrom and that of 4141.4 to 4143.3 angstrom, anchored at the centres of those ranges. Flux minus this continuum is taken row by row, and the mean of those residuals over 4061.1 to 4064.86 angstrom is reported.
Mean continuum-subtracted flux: -10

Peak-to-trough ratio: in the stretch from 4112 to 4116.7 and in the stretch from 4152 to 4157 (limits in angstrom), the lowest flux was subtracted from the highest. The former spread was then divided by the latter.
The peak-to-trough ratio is 3.5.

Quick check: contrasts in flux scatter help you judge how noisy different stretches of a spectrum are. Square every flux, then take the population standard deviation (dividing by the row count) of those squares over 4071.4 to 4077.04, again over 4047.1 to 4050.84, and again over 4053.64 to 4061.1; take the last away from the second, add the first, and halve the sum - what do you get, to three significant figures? 113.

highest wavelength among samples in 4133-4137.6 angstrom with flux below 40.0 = 4134.24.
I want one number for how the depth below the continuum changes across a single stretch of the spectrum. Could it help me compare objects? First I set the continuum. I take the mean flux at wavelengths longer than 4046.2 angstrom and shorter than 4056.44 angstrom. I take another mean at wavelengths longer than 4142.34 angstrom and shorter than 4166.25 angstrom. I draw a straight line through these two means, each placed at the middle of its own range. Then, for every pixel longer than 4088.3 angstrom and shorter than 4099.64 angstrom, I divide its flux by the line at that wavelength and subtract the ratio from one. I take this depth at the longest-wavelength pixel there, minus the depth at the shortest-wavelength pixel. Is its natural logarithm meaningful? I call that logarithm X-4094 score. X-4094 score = -1.2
